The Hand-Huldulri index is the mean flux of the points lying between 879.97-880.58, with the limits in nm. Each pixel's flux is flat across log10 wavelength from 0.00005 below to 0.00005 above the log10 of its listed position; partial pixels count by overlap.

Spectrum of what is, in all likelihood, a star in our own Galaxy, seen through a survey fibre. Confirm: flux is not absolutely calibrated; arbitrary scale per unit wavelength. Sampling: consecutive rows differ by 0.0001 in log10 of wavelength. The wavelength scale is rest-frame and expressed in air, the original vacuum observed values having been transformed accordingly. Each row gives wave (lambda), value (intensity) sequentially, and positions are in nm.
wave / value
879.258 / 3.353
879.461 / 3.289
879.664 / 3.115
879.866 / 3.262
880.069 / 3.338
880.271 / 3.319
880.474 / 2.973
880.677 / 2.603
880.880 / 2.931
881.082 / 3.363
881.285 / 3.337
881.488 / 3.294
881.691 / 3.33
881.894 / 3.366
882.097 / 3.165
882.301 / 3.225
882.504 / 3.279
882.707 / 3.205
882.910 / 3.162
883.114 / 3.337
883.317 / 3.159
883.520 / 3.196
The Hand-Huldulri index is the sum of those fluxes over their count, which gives 3.21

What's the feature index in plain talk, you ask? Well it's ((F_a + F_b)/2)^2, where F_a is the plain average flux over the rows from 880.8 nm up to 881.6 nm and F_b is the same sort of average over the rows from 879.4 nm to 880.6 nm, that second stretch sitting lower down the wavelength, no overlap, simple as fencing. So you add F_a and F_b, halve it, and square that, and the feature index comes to 10.4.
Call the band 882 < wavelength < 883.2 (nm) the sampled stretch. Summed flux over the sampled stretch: 19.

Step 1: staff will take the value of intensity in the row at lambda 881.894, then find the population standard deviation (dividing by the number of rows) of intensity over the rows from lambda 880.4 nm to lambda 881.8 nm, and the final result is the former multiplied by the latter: 0.90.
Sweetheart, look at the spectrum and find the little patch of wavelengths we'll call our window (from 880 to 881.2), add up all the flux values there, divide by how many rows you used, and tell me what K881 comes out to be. 3.09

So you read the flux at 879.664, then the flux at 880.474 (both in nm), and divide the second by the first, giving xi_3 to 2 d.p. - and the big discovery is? 0.95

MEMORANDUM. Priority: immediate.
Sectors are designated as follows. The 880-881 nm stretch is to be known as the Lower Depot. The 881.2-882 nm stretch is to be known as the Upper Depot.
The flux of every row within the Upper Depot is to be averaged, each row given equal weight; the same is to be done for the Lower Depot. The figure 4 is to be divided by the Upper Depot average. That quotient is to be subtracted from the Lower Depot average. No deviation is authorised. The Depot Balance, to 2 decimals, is 1.83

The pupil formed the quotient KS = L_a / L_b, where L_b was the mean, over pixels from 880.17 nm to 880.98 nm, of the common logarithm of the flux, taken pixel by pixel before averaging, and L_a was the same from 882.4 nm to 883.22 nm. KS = 1.09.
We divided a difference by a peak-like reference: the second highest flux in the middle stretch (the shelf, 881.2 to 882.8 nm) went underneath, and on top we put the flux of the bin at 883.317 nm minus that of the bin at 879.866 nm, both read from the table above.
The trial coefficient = -0.03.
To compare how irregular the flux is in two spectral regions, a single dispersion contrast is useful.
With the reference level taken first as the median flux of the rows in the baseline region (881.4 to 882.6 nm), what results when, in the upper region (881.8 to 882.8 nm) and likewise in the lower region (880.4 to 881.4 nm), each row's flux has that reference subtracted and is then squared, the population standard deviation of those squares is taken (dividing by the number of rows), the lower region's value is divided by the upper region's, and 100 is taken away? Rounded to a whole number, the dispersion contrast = -65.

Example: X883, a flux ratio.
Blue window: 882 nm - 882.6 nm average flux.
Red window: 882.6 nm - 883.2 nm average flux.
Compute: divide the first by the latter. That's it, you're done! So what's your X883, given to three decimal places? 0.996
